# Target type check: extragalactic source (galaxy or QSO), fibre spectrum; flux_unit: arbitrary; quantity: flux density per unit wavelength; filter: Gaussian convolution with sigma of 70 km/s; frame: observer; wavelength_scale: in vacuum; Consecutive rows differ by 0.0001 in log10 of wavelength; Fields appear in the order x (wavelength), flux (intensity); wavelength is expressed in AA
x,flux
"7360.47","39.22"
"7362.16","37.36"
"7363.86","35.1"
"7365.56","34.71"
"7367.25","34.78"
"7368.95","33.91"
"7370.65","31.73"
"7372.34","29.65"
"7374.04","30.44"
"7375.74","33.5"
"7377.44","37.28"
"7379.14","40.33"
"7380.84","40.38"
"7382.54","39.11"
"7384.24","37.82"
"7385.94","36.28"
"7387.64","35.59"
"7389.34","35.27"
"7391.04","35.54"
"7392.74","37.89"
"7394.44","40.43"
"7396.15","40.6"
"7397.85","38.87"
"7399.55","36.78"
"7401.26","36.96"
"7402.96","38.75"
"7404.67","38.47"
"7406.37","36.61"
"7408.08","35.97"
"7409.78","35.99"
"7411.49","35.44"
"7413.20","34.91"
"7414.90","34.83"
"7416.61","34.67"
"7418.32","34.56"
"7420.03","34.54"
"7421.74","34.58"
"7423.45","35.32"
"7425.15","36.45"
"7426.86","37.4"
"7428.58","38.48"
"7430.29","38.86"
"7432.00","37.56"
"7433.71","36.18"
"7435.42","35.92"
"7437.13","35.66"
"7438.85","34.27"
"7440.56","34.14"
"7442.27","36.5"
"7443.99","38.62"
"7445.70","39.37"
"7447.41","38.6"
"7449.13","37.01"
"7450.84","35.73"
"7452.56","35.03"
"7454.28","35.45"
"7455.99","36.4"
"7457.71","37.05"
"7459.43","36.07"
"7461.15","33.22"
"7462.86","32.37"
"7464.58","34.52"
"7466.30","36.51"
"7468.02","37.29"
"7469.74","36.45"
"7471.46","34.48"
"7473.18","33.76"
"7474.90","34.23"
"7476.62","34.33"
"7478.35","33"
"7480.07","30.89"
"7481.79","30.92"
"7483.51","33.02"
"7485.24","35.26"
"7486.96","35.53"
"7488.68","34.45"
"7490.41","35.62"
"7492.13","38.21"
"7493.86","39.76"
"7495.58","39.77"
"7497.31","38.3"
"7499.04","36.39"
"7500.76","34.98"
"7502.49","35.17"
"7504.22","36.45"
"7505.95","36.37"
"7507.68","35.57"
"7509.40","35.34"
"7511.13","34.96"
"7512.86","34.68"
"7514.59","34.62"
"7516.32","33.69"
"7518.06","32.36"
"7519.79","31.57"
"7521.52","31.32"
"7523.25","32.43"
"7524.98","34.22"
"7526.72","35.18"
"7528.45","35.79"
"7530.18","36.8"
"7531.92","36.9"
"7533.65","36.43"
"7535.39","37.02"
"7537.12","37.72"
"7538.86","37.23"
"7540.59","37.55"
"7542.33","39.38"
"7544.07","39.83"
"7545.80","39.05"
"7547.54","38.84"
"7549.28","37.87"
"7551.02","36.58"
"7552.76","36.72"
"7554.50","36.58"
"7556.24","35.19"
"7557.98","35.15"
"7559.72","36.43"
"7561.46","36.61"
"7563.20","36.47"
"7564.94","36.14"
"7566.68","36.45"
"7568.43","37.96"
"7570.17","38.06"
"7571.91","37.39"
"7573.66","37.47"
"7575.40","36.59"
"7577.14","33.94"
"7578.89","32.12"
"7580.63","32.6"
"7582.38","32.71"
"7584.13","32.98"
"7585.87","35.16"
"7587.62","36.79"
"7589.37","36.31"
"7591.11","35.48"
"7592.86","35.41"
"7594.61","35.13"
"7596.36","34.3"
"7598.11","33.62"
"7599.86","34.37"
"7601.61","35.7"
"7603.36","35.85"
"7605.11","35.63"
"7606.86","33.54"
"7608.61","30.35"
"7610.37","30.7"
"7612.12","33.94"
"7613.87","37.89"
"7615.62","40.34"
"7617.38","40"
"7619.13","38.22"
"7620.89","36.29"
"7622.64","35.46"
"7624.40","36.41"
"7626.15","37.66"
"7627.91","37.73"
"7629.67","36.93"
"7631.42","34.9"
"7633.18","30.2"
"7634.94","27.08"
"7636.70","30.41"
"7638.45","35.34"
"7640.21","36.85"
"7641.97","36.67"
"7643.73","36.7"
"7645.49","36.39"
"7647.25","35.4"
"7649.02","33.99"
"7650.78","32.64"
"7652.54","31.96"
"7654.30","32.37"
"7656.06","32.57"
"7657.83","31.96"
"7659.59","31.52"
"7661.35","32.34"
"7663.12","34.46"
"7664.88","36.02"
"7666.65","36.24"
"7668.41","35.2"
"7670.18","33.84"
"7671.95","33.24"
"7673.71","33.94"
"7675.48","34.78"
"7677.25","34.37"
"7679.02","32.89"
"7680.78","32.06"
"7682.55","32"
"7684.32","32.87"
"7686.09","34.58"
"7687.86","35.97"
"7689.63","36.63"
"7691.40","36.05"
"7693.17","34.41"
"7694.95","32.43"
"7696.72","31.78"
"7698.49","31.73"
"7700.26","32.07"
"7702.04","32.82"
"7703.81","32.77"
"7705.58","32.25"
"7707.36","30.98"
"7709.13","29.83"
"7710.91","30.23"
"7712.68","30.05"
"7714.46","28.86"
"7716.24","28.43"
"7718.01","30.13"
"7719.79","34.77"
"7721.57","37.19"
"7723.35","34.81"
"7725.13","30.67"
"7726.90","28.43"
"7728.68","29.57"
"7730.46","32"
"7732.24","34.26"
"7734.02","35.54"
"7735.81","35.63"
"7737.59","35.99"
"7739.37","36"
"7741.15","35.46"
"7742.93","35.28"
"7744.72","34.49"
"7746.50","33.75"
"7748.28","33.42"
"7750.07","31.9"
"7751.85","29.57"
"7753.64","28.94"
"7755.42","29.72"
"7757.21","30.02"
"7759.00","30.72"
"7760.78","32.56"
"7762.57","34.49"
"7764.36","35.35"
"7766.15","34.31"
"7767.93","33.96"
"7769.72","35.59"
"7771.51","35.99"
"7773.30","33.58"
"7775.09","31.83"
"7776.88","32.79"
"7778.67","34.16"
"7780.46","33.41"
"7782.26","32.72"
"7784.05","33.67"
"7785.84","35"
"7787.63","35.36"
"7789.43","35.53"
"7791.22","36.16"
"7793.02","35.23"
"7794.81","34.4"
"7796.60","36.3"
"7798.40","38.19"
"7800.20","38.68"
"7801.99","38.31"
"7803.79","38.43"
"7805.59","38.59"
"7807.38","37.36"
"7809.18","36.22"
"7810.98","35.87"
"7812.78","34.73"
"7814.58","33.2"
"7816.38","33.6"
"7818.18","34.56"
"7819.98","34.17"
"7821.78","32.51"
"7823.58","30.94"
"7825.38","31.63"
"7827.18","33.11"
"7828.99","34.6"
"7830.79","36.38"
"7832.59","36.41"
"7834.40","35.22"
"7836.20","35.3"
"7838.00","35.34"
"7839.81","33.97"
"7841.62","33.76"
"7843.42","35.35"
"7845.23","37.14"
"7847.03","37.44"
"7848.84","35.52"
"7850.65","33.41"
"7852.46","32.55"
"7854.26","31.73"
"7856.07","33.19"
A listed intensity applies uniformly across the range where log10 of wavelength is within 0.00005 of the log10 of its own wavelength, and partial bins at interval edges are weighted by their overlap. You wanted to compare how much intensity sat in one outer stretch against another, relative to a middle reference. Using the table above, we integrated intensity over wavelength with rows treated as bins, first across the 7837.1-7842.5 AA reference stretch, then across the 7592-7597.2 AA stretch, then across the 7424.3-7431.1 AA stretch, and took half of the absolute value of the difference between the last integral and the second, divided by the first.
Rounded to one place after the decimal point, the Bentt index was 0.2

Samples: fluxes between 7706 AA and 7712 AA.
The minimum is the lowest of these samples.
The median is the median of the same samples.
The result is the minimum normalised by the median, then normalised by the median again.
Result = 0.033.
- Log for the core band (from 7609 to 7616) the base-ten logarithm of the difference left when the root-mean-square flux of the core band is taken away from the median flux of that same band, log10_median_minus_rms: -2.1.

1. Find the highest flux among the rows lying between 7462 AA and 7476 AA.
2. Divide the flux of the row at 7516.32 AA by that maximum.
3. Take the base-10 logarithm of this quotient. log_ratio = -0.044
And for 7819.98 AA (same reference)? -0.038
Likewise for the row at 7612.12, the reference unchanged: -0.041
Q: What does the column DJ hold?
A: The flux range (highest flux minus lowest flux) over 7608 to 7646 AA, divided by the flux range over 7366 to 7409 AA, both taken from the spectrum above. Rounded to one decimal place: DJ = 1.2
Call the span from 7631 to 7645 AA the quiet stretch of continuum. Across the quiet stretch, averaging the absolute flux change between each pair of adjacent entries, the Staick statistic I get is 2.5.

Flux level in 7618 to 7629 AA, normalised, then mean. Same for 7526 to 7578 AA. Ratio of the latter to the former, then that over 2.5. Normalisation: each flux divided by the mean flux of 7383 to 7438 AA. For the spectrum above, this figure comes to 0.400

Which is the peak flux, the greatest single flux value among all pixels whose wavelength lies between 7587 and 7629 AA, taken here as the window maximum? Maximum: 40.34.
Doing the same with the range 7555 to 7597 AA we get 38.06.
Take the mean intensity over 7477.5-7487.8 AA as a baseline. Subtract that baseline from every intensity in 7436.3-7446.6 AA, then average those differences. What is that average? 3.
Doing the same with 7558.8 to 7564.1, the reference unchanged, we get 3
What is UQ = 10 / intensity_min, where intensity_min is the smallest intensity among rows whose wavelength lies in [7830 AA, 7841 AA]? 0.294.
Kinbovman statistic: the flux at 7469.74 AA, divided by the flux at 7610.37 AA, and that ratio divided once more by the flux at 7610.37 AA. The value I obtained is 0.0387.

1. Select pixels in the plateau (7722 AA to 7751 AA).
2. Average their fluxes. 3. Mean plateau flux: 33.6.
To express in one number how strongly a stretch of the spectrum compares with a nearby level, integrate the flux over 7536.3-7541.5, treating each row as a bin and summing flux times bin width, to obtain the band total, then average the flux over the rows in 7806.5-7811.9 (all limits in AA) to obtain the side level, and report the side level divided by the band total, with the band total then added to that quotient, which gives 195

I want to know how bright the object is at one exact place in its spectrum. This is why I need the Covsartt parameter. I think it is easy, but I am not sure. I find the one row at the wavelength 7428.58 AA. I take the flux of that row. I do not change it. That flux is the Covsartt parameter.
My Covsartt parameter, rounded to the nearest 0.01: 38.48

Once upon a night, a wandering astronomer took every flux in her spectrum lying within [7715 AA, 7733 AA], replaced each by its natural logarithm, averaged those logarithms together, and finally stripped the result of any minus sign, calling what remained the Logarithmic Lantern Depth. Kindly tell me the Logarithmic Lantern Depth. 3.46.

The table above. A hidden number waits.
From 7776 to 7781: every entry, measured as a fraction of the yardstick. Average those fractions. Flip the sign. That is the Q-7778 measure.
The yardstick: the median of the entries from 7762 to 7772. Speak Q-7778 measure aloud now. -0.96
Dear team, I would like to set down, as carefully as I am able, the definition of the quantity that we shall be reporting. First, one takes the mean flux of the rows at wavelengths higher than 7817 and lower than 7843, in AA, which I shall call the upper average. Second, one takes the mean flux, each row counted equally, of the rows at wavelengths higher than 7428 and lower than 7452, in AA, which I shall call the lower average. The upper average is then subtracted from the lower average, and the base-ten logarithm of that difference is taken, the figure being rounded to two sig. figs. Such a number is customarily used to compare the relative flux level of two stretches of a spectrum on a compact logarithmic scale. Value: 0.44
